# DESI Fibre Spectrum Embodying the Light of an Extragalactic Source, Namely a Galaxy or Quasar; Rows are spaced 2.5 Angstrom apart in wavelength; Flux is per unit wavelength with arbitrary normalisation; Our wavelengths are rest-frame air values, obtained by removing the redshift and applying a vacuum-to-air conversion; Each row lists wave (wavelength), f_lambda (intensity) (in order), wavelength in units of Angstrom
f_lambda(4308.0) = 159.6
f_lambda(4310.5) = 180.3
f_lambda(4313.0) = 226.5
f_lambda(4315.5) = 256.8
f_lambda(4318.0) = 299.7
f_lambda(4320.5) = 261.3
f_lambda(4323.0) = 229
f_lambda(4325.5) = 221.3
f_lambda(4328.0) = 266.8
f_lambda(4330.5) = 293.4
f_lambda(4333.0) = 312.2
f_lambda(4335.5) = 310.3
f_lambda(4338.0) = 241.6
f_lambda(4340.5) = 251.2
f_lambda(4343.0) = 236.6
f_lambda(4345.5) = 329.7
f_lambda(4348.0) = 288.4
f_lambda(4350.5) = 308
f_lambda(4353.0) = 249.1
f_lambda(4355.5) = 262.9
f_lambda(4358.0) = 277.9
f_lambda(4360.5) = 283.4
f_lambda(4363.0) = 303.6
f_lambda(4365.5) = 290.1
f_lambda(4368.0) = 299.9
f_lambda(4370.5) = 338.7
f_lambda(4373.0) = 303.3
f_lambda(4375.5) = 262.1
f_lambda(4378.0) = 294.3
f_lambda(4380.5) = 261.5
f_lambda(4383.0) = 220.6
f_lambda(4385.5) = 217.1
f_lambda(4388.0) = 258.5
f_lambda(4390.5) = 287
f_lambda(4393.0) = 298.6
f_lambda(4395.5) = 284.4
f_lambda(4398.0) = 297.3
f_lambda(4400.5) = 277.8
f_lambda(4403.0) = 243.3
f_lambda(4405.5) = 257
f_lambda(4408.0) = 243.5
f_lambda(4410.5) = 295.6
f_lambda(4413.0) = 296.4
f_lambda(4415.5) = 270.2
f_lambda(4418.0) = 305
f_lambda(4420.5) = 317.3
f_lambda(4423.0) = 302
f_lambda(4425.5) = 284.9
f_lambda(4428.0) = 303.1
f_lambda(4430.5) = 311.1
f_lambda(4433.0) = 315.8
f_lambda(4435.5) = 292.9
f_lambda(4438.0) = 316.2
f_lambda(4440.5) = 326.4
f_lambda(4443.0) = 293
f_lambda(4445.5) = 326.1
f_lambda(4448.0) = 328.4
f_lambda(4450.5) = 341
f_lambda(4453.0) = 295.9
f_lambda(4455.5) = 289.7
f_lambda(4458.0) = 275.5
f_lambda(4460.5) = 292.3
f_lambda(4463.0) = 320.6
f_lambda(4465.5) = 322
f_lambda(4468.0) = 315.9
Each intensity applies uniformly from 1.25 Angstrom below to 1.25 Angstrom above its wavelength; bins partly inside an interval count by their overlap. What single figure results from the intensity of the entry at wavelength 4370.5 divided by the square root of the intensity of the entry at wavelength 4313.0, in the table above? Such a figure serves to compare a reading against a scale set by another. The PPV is 23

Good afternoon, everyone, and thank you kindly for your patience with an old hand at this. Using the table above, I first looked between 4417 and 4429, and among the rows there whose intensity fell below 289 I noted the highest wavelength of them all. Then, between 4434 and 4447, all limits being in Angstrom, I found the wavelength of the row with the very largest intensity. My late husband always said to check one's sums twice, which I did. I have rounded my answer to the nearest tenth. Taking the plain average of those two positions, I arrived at 4433.0 Angstrom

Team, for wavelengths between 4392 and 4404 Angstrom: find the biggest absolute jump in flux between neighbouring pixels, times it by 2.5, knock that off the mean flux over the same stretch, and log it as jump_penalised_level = 194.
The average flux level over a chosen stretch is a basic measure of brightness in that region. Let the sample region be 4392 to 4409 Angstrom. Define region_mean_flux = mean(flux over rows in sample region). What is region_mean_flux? 272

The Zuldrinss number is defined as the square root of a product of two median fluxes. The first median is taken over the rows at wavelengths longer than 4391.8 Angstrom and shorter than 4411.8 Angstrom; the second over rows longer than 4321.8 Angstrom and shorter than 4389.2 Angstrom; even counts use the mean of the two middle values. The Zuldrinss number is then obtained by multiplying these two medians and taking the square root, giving 279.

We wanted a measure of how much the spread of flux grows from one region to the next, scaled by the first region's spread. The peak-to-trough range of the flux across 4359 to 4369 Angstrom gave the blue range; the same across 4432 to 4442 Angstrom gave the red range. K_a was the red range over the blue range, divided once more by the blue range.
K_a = 0.082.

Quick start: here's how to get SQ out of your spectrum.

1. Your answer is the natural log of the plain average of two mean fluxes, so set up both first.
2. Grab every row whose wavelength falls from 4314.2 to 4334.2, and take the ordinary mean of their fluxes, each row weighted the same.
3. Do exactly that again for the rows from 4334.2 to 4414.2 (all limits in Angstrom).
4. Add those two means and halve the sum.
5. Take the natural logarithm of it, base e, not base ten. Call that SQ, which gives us 5.61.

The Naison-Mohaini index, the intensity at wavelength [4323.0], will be 229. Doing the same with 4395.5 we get 284.4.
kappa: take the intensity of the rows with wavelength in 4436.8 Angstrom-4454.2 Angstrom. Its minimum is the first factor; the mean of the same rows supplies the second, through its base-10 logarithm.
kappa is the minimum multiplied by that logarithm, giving 733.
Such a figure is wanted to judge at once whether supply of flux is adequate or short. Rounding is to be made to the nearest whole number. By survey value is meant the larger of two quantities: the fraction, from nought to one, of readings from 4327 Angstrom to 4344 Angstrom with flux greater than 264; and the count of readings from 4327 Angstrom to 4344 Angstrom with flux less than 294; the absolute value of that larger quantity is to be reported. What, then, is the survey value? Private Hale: 5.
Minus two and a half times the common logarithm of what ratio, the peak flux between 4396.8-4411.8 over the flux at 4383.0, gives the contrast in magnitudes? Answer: -0.32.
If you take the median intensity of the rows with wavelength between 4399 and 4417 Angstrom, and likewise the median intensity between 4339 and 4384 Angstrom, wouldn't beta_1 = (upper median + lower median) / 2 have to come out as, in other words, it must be 278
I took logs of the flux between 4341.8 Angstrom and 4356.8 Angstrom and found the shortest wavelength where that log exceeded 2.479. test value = 4345.5 Angstrom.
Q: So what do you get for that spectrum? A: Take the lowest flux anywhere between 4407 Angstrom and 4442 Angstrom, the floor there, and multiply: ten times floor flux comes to 2435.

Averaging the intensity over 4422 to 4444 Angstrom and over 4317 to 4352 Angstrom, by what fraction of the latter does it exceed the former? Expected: -0.11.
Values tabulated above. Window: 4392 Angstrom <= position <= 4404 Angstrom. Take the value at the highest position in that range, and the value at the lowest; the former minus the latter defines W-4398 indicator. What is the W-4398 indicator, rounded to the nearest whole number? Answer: -55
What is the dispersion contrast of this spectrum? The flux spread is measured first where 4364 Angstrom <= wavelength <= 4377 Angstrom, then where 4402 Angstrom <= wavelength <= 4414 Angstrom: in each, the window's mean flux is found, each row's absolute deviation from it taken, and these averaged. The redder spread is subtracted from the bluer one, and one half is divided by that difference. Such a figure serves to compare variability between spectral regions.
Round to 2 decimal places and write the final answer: -0.10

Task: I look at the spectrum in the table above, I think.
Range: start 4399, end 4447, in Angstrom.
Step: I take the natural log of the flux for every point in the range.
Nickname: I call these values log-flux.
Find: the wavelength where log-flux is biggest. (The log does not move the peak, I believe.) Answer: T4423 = 4440.5 Angstrom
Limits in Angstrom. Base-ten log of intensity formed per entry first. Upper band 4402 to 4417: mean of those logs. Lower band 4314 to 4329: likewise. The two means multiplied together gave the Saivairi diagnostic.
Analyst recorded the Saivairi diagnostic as 5.84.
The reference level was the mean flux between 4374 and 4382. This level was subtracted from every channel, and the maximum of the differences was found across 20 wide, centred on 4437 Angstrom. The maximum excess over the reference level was 54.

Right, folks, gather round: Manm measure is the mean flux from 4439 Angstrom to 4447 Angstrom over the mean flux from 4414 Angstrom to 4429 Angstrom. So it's 1.06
